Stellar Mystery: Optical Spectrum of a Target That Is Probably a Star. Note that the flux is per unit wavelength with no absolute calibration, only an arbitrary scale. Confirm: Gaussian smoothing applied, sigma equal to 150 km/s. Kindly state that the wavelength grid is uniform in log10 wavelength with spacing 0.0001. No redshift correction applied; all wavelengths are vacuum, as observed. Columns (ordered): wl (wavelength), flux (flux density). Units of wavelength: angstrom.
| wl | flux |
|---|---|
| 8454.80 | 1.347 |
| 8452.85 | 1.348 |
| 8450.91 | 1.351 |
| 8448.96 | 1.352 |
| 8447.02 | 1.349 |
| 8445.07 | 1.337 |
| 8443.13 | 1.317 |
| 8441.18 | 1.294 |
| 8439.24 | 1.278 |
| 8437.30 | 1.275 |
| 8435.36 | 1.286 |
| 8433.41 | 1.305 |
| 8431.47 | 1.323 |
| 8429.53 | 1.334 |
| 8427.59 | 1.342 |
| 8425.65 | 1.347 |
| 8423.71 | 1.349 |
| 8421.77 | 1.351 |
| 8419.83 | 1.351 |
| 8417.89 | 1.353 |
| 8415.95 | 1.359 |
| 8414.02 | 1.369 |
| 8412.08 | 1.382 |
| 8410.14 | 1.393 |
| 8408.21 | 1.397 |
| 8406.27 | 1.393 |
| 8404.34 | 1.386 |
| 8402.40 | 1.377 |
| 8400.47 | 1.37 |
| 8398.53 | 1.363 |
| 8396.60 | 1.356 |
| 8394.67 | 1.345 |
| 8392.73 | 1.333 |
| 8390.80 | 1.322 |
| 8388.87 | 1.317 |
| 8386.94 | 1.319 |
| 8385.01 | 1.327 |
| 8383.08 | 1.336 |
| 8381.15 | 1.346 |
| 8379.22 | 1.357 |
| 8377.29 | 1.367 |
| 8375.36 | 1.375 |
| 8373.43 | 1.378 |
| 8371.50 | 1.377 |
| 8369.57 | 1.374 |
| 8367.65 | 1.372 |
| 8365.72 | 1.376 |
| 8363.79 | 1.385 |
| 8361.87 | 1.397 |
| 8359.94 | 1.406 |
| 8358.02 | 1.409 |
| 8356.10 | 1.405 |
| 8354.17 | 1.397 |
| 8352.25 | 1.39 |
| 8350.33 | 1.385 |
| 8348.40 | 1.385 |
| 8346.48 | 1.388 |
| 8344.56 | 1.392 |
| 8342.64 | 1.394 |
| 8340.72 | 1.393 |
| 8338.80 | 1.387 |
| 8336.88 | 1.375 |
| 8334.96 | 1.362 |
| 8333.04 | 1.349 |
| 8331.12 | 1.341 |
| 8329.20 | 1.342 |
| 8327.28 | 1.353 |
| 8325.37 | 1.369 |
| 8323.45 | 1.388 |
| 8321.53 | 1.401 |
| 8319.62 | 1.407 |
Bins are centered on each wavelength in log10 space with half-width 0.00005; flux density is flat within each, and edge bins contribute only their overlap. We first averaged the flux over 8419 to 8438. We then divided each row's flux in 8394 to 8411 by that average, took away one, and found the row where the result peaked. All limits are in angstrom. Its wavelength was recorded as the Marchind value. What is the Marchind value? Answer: 8408.21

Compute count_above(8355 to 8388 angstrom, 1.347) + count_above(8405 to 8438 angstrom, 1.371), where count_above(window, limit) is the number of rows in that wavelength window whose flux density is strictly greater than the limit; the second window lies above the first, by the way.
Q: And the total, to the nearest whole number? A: 17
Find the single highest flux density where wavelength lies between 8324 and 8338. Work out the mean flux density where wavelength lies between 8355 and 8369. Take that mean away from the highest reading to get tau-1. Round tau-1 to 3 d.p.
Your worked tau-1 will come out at -0.018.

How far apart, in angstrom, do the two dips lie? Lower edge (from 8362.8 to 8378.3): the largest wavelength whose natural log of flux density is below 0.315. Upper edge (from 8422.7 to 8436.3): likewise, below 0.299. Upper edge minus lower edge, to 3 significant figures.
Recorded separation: 58.1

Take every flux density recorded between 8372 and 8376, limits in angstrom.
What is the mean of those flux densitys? 1.38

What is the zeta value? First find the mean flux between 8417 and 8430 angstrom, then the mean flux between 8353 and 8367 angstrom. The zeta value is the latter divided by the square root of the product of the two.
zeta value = 1.02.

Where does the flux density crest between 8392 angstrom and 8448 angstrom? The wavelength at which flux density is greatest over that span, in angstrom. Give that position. 8408.21 angstrom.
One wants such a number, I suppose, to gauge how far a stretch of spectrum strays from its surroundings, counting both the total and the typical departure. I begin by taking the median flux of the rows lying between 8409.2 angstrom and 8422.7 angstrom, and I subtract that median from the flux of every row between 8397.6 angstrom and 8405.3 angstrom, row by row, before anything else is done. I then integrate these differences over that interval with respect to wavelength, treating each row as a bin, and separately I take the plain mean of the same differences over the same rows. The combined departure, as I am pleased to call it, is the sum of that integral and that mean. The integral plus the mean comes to 0.13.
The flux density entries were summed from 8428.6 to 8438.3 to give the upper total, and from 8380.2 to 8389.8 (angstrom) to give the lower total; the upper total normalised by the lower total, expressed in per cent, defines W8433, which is 98.2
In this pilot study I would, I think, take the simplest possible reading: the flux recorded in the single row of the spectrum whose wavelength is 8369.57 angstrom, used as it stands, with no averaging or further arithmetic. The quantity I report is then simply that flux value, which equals 1.374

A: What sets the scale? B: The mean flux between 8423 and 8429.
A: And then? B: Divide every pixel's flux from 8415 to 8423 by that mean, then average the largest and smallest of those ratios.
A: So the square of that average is 1.01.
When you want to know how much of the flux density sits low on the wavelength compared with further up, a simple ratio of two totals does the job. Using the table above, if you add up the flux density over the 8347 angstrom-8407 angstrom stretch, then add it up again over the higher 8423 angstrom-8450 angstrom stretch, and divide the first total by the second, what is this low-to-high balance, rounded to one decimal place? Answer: 2.3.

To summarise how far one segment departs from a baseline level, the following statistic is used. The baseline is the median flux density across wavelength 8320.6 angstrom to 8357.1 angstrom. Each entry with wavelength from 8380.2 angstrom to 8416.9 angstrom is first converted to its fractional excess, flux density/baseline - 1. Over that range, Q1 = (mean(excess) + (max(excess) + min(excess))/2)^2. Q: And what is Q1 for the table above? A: 0.0018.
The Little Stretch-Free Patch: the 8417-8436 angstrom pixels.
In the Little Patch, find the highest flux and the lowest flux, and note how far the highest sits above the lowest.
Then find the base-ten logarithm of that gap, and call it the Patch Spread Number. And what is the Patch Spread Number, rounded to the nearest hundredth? -1.17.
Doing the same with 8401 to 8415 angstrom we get -1.55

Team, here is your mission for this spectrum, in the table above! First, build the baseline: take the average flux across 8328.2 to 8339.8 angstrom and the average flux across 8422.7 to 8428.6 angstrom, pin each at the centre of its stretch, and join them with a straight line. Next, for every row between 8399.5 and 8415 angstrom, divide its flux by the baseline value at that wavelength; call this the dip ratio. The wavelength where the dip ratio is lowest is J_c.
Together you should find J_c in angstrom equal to 8400.47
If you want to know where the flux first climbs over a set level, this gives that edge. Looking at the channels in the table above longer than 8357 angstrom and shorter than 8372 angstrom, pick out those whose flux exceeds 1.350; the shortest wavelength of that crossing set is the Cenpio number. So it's 8358.02 angstrom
